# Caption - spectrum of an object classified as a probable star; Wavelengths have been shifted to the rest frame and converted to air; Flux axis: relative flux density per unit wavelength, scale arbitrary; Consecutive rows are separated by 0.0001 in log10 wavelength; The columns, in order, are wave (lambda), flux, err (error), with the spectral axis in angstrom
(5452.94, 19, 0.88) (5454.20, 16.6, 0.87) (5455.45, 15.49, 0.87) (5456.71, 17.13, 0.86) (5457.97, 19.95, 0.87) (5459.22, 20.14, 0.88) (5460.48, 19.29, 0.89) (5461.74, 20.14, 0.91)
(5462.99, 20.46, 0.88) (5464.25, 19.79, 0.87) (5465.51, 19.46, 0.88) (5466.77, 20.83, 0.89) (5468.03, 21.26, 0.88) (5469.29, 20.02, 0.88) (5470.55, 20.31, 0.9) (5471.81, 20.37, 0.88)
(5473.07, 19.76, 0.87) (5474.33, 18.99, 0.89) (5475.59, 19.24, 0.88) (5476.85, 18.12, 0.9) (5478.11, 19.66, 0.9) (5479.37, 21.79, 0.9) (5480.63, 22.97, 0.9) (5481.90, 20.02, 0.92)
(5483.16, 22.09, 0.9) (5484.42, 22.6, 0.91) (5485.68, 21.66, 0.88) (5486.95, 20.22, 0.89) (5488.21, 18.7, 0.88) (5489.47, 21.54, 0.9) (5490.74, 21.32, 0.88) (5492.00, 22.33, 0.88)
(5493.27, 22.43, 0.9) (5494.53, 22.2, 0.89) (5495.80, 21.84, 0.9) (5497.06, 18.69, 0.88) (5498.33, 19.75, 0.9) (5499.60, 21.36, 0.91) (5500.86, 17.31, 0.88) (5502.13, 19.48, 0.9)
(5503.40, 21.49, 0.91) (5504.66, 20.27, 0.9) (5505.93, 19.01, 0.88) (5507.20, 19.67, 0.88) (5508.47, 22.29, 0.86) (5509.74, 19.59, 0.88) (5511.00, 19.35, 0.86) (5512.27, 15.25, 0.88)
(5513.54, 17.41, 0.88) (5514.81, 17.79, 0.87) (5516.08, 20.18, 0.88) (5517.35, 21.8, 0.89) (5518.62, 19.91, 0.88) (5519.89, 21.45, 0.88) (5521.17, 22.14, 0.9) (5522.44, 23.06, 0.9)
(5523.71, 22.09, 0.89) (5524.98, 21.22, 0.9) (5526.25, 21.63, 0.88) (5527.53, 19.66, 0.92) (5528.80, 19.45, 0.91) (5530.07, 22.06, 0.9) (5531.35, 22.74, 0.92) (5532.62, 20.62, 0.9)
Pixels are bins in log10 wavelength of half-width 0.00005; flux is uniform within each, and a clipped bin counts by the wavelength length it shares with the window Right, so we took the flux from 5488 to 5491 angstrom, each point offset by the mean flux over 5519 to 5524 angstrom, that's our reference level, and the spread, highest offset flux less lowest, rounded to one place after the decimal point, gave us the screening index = 2.8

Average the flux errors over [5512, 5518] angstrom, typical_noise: 0.880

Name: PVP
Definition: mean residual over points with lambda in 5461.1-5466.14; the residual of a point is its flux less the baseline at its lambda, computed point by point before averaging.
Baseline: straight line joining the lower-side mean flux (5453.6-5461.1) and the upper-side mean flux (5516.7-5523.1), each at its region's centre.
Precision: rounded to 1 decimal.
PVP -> 1.5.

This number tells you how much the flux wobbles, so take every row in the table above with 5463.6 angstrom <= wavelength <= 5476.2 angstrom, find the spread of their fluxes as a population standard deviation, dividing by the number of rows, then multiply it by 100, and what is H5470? 67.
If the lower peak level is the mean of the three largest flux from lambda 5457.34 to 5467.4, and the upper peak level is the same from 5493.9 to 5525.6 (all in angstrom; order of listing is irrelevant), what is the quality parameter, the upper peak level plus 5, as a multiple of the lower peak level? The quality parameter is 1.34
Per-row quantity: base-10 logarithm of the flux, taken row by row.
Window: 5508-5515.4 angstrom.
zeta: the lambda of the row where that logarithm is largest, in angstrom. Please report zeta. 5508.47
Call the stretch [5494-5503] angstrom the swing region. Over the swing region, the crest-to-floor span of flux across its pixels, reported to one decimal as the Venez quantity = 4.9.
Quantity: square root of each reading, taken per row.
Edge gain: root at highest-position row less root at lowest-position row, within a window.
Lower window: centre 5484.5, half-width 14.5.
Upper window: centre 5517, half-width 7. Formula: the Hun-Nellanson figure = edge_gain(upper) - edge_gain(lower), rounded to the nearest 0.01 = 0.36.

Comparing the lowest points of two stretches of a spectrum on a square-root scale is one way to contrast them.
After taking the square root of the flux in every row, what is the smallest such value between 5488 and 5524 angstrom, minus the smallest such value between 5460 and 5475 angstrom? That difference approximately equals -0.45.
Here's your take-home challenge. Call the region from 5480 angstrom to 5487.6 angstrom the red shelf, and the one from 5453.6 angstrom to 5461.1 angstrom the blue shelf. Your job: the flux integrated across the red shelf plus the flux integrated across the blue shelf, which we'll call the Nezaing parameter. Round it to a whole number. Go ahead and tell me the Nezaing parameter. 300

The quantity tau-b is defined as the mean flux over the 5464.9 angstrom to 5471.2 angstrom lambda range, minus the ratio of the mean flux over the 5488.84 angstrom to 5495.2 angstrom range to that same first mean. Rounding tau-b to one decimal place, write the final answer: 19.3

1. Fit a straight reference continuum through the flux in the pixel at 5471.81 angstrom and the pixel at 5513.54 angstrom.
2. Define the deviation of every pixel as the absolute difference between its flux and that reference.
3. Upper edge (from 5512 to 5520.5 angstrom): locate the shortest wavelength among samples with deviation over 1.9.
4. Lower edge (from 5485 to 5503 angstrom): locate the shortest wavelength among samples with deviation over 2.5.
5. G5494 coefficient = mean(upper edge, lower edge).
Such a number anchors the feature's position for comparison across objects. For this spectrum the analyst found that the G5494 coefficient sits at 5502.1 angstrom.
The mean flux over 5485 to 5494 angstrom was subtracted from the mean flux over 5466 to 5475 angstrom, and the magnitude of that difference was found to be 1.0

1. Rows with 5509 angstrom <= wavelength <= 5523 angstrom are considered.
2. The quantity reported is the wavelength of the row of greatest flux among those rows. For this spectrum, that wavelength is 5522.44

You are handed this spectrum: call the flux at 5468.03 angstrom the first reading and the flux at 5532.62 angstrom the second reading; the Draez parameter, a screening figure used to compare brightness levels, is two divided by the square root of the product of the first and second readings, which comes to 0.096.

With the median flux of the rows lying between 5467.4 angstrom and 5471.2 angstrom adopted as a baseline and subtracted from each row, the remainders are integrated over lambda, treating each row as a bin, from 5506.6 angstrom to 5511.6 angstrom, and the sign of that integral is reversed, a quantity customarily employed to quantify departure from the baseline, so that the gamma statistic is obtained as 0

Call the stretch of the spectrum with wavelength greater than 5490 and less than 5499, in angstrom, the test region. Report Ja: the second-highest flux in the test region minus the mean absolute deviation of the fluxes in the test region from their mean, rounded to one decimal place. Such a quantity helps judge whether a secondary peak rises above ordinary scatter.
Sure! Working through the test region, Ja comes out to 21.2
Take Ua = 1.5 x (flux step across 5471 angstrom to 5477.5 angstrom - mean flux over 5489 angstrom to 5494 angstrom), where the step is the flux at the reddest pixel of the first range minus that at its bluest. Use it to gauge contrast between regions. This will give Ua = -36.2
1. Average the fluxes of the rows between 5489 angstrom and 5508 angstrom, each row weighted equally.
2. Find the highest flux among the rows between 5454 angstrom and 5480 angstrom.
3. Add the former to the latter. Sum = 42.4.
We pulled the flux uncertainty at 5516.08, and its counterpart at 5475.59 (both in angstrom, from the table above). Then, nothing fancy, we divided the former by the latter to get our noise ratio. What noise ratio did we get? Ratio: 1.00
